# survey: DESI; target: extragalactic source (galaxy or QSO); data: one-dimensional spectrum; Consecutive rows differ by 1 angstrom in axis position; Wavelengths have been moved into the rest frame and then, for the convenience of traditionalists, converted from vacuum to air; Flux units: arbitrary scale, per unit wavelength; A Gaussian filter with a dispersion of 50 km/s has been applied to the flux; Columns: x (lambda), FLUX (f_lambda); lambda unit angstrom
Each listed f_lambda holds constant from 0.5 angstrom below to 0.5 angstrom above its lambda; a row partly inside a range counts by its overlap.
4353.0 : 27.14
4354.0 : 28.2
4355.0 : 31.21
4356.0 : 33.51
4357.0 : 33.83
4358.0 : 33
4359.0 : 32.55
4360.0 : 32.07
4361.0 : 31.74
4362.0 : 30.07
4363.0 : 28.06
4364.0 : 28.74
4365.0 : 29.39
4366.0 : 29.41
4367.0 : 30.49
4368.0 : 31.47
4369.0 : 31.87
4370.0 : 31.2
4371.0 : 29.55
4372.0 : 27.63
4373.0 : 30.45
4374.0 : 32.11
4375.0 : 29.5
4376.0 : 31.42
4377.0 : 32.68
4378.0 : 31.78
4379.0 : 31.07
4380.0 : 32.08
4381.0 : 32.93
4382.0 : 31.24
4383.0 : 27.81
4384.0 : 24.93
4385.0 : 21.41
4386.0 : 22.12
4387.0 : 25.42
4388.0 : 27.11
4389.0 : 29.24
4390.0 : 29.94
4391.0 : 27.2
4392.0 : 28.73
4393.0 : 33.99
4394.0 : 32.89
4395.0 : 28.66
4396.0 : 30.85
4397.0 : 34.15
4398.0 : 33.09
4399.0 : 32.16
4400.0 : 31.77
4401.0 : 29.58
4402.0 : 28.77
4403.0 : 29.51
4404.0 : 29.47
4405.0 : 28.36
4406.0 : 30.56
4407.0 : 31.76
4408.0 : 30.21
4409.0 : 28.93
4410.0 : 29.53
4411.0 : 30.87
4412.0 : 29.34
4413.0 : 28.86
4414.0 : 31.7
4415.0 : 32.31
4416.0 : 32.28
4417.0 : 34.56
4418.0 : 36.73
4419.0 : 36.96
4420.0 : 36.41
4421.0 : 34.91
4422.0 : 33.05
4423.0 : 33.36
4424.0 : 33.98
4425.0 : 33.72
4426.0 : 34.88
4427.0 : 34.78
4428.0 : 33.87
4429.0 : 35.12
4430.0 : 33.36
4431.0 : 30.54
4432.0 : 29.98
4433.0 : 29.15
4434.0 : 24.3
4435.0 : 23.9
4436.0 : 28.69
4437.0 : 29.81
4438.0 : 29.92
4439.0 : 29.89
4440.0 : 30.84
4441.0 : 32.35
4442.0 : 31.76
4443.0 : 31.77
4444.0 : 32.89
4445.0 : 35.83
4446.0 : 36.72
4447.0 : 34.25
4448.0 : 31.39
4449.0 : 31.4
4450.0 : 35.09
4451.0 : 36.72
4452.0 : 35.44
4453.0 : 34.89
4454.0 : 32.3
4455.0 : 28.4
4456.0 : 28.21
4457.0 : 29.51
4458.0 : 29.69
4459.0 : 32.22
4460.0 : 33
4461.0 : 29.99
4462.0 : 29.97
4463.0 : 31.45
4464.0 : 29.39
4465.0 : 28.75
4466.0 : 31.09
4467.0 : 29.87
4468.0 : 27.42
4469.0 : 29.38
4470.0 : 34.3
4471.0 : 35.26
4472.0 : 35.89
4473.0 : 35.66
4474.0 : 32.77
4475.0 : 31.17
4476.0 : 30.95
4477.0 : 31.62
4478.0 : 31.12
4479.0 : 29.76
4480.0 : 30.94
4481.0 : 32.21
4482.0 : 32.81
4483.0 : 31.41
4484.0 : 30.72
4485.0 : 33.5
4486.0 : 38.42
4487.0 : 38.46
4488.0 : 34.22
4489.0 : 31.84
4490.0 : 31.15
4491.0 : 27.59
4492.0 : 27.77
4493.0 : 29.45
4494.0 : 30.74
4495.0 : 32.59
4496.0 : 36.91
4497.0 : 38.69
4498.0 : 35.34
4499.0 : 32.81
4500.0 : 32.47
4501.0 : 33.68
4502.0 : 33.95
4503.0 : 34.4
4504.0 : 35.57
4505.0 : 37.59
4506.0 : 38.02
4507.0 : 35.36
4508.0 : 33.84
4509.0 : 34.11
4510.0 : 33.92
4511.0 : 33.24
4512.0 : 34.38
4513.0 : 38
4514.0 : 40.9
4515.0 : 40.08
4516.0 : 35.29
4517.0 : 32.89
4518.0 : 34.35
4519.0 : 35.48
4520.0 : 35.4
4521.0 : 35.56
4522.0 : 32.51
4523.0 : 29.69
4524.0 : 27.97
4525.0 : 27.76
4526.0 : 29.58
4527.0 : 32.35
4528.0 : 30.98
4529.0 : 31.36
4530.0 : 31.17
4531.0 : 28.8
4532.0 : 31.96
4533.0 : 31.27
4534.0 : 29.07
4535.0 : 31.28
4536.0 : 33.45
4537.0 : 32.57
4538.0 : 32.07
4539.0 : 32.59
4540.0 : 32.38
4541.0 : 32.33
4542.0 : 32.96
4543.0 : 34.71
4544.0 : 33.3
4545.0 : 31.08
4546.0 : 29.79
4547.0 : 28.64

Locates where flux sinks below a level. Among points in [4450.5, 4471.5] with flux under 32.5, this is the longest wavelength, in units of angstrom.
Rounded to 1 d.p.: 4469.0 angstrom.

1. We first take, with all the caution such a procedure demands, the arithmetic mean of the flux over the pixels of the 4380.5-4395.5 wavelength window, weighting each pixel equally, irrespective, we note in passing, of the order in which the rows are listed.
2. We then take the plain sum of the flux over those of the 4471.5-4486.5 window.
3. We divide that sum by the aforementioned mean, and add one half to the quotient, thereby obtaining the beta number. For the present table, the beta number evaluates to 17.8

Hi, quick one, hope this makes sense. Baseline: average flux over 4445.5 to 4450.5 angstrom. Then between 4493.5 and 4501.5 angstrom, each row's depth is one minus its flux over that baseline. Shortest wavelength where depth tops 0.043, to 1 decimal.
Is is 4494.0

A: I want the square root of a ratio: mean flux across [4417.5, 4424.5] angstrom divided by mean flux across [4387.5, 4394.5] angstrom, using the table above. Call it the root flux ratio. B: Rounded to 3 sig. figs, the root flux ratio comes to 1.08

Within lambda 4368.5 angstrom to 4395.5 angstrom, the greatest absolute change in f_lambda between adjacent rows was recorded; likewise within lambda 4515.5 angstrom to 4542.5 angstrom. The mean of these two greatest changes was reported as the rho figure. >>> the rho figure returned 4.21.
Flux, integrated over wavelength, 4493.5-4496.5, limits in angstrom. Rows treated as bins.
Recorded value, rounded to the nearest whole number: 100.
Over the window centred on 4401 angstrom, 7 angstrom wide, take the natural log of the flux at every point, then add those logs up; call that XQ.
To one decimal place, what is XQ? 23.9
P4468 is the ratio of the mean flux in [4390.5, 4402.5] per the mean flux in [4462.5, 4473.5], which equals 0.98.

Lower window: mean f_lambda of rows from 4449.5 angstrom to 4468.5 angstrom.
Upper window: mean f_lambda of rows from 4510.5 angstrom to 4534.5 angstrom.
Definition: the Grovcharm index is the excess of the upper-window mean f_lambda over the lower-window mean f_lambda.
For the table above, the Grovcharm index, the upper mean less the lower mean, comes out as 1.7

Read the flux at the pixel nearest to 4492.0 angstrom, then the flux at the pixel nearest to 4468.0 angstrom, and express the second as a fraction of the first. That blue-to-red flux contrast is 0.99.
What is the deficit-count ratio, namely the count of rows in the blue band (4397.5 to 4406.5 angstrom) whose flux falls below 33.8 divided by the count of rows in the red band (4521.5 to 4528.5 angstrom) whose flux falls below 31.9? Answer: 1.8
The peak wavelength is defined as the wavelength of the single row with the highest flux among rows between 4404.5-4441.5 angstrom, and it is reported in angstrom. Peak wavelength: 4419.0 angstrom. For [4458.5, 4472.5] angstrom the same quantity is 4472.0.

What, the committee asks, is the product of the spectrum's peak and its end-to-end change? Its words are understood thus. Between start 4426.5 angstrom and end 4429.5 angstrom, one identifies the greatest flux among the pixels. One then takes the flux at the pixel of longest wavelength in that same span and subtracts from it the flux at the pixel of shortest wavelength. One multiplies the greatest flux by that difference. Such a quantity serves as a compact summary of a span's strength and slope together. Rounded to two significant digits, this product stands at 12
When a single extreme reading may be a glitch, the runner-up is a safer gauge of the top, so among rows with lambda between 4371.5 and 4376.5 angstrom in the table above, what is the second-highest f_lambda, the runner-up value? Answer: 31.42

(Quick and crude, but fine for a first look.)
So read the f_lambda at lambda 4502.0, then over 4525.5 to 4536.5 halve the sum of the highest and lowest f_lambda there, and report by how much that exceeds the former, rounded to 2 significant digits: -2.8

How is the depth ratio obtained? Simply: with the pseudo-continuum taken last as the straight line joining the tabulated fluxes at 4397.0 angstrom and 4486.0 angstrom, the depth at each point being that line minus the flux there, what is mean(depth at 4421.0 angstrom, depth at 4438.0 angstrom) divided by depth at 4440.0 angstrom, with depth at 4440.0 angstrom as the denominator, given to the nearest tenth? 0.6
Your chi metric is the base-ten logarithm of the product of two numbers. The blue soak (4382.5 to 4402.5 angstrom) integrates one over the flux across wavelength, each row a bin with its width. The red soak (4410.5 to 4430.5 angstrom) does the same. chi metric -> -0.38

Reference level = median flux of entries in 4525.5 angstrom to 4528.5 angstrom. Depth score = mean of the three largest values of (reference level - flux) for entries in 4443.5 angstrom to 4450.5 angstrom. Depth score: -1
